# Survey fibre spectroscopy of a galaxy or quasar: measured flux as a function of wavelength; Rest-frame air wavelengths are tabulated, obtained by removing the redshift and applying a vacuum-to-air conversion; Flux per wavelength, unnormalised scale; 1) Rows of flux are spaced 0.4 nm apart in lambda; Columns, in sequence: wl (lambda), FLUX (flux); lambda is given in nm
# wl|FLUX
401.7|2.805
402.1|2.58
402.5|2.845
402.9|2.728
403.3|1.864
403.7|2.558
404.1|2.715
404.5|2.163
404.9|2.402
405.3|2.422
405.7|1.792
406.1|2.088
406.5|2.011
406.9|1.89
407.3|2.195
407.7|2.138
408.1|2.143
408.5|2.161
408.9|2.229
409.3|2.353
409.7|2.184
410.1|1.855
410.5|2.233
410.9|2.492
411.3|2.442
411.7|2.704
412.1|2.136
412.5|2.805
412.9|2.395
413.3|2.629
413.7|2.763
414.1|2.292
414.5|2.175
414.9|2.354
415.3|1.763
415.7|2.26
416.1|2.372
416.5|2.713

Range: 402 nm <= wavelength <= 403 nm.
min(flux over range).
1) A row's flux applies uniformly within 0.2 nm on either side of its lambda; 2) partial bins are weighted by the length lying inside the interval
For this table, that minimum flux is 2.58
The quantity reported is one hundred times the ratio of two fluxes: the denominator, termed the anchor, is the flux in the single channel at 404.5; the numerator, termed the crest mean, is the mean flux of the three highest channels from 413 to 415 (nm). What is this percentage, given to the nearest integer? 119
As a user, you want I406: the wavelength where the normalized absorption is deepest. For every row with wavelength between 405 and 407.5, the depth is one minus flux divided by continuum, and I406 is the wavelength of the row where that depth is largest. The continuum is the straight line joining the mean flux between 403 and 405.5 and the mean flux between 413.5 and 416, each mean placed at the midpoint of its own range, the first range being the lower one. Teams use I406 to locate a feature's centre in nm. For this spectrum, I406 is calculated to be 405.7 nm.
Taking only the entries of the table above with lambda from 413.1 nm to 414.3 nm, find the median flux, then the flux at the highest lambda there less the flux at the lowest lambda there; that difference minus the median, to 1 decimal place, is -3.0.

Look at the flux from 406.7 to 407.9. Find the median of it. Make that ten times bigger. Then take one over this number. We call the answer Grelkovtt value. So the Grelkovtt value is 0.0468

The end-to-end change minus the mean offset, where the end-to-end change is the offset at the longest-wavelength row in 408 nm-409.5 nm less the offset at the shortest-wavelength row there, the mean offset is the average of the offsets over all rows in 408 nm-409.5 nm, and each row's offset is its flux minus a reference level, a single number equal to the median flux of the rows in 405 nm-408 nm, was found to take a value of 0.1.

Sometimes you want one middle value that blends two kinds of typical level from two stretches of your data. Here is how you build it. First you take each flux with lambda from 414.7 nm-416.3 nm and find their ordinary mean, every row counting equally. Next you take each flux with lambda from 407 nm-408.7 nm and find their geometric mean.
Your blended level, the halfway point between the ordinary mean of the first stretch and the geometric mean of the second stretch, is 2.17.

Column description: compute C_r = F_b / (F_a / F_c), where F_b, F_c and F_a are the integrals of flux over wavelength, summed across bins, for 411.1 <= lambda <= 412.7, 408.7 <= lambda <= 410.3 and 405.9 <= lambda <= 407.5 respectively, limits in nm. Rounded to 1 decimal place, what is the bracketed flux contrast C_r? 4.3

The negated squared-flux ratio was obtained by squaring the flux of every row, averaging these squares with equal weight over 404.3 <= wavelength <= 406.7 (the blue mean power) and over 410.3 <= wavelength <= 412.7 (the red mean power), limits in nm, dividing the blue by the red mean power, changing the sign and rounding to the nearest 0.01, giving -0.76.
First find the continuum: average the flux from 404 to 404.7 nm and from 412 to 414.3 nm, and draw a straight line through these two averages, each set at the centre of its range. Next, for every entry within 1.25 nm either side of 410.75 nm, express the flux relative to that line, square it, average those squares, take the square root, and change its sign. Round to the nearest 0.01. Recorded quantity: -0.94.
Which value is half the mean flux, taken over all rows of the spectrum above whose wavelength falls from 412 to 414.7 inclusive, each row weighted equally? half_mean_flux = 1.23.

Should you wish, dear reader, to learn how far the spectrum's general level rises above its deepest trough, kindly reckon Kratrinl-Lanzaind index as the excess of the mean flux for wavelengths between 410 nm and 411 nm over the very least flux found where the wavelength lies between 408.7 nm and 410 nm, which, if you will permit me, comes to 0.01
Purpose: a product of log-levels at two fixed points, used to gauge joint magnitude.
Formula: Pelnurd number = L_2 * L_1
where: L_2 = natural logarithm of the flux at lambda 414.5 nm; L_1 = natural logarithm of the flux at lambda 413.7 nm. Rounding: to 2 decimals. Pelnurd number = 0.79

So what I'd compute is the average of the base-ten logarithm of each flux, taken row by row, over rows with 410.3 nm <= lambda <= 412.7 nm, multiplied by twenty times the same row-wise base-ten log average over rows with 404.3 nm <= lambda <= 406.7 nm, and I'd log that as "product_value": 2.57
